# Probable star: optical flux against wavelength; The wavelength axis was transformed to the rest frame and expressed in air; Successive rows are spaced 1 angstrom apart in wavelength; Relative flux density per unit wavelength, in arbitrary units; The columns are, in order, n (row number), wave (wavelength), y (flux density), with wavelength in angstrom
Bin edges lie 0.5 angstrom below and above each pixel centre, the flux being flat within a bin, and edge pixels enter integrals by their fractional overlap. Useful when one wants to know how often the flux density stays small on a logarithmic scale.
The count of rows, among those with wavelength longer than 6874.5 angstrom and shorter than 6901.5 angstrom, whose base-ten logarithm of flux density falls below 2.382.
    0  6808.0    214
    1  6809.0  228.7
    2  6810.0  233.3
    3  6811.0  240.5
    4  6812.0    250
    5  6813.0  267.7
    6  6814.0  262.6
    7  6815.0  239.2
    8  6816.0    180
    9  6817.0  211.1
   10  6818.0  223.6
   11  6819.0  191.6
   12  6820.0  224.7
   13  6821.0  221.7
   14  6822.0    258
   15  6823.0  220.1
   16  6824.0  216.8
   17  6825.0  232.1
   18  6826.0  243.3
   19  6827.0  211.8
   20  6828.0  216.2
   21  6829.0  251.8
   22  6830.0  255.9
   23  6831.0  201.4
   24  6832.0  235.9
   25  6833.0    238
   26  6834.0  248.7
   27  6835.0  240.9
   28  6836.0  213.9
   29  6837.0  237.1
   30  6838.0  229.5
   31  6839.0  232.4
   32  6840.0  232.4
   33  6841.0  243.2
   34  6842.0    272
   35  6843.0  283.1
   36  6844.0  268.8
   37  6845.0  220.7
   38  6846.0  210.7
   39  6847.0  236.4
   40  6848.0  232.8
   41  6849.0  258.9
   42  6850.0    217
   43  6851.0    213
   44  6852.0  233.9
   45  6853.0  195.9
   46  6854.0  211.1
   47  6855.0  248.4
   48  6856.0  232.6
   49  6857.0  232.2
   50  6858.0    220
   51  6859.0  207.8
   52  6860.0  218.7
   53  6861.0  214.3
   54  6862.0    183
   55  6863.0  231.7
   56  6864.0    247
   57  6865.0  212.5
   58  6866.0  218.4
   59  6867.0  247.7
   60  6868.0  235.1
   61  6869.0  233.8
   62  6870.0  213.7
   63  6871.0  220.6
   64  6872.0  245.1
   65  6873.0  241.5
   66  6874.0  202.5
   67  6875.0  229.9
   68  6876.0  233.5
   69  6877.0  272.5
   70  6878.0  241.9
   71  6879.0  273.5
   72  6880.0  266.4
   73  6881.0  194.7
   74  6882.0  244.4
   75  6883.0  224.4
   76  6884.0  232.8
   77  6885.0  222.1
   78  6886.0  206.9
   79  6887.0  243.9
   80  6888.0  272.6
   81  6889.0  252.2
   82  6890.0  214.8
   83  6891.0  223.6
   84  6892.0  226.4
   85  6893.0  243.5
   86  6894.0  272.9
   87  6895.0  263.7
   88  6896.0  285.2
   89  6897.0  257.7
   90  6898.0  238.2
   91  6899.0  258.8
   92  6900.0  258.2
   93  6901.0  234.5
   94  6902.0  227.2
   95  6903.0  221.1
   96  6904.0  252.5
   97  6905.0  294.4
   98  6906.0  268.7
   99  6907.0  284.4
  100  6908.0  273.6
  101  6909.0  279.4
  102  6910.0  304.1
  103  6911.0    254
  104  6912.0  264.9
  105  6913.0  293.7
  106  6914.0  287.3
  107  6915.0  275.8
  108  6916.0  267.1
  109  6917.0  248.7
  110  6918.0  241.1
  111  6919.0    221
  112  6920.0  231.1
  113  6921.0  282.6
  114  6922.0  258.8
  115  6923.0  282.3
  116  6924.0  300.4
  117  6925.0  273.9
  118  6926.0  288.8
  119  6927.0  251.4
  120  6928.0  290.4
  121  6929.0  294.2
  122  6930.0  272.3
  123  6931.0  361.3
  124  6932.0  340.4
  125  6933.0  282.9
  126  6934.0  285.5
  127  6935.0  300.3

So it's 12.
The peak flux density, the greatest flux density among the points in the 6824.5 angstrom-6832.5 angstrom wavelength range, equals 255.9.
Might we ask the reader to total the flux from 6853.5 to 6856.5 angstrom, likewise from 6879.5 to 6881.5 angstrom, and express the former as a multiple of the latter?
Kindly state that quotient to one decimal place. 1.5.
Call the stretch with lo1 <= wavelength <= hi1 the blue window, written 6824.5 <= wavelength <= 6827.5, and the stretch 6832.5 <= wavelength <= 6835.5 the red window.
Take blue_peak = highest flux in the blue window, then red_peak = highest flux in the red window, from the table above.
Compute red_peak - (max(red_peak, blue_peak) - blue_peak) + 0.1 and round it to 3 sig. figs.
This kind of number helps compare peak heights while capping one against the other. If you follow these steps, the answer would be 243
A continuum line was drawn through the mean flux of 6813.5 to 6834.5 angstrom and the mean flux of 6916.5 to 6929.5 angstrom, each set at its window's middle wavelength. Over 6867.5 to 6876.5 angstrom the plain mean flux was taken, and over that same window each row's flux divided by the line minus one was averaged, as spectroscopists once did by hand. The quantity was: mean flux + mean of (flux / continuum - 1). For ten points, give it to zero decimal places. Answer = 228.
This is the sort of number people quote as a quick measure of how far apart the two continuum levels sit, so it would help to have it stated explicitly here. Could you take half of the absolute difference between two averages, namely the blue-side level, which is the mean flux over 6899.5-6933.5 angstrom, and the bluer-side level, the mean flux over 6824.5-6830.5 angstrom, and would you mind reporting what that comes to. 19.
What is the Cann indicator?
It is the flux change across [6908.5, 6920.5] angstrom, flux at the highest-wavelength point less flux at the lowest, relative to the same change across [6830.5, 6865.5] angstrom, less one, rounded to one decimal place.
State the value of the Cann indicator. -5.4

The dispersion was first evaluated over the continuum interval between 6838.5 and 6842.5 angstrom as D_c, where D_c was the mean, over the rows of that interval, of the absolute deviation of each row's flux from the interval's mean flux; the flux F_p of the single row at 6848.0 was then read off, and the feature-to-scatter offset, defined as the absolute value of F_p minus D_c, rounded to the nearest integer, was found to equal 219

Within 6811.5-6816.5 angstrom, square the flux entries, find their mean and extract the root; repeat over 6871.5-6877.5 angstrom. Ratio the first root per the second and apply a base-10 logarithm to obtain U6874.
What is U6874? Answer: 0.01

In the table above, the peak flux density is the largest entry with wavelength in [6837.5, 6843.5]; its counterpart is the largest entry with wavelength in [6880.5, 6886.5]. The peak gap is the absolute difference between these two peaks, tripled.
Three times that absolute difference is 116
